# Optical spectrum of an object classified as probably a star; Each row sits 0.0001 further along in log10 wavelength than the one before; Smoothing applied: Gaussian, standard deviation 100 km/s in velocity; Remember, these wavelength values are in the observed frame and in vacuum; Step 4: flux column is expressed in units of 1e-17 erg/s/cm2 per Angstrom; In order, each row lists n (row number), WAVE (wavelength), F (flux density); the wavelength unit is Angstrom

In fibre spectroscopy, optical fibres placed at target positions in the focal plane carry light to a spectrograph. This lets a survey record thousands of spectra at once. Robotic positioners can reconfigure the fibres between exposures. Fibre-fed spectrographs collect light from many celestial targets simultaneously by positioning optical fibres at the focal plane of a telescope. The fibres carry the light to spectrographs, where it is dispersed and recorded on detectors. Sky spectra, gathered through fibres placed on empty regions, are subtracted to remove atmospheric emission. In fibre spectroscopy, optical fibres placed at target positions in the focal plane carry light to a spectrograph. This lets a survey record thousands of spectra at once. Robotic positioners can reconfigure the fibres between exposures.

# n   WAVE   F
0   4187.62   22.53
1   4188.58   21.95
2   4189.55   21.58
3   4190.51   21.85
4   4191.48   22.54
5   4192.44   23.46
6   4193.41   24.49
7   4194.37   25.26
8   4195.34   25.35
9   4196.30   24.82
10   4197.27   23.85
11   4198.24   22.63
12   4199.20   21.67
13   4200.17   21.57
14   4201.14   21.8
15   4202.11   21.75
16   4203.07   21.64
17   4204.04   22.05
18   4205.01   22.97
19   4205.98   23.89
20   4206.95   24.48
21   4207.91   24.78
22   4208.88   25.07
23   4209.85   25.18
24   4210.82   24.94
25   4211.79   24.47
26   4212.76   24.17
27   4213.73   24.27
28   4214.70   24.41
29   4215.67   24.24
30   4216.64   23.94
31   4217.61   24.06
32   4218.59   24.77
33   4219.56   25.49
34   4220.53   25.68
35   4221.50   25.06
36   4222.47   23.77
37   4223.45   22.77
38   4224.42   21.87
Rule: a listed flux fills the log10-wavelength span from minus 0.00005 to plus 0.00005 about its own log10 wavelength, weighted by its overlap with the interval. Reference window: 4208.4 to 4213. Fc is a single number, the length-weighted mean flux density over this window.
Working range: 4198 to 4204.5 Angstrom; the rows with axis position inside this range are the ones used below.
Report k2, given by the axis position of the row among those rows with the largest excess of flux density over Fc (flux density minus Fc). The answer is 4198.24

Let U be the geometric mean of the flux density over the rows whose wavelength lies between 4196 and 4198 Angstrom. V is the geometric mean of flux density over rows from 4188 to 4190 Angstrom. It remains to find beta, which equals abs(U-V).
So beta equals 2.6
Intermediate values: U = 24.3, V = 21.8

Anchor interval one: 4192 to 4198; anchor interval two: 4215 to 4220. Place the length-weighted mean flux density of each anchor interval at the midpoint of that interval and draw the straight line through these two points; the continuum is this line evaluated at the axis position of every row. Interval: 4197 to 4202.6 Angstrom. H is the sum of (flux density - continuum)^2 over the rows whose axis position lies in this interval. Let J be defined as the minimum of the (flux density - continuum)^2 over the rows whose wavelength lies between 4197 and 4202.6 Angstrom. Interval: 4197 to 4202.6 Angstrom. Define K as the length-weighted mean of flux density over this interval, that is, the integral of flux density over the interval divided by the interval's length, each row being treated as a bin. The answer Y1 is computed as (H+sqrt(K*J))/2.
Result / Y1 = 18.5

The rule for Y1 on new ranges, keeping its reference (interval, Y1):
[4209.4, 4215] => 0.5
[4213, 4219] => 0.4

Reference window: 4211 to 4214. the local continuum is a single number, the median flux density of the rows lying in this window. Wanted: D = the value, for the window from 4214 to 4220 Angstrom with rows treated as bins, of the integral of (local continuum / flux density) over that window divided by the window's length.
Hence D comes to 0.99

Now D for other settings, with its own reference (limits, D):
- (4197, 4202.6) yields 1.10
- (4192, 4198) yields 0.99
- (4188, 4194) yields 1.07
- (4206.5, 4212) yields 0.98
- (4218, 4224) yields 0.99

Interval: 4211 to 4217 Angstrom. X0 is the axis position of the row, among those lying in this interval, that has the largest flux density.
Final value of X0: 4211.79 Angstrom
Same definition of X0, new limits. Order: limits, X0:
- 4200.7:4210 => 4209.85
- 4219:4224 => 4220.53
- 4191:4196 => 4195.34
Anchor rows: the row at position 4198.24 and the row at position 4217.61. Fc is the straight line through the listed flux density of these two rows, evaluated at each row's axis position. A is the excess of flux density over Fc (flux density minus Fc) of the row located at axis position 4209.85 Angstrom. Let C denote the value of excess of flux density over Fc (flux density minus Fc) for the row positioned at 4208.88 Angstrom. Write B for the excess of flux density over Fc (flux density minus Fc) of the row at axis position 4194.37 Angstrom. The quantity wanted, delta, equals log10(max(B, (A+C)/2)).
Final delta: 0.46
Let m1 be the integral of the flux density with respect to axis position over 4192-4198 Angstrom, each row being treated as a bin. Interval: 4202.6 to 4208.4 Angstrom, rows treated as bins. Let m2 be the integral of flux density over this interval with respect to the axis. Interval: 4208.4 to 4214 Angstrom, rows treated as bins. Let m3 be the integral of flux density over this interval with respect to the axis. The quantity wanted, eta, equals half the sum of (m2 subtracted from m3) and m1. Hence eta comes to 75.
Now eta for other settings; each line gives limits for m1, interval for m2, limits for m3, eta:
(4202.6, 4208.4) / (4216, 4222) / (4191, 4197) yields 66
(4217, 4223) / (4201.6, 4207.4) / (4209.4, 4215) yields 77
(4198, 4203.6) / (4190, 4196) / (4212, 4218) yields 62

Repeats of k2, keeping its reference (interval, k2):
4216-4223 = 4220.53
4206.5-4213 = 4209.85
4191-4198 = 4195.34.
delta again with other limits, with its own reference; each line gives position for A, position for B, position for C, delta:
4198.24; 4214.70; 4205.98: -0.25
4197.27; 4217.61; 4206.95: 0.10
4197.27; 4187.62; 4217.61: -0.16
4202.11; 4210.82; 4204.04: 0.14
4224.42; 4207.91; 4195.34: 0.16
